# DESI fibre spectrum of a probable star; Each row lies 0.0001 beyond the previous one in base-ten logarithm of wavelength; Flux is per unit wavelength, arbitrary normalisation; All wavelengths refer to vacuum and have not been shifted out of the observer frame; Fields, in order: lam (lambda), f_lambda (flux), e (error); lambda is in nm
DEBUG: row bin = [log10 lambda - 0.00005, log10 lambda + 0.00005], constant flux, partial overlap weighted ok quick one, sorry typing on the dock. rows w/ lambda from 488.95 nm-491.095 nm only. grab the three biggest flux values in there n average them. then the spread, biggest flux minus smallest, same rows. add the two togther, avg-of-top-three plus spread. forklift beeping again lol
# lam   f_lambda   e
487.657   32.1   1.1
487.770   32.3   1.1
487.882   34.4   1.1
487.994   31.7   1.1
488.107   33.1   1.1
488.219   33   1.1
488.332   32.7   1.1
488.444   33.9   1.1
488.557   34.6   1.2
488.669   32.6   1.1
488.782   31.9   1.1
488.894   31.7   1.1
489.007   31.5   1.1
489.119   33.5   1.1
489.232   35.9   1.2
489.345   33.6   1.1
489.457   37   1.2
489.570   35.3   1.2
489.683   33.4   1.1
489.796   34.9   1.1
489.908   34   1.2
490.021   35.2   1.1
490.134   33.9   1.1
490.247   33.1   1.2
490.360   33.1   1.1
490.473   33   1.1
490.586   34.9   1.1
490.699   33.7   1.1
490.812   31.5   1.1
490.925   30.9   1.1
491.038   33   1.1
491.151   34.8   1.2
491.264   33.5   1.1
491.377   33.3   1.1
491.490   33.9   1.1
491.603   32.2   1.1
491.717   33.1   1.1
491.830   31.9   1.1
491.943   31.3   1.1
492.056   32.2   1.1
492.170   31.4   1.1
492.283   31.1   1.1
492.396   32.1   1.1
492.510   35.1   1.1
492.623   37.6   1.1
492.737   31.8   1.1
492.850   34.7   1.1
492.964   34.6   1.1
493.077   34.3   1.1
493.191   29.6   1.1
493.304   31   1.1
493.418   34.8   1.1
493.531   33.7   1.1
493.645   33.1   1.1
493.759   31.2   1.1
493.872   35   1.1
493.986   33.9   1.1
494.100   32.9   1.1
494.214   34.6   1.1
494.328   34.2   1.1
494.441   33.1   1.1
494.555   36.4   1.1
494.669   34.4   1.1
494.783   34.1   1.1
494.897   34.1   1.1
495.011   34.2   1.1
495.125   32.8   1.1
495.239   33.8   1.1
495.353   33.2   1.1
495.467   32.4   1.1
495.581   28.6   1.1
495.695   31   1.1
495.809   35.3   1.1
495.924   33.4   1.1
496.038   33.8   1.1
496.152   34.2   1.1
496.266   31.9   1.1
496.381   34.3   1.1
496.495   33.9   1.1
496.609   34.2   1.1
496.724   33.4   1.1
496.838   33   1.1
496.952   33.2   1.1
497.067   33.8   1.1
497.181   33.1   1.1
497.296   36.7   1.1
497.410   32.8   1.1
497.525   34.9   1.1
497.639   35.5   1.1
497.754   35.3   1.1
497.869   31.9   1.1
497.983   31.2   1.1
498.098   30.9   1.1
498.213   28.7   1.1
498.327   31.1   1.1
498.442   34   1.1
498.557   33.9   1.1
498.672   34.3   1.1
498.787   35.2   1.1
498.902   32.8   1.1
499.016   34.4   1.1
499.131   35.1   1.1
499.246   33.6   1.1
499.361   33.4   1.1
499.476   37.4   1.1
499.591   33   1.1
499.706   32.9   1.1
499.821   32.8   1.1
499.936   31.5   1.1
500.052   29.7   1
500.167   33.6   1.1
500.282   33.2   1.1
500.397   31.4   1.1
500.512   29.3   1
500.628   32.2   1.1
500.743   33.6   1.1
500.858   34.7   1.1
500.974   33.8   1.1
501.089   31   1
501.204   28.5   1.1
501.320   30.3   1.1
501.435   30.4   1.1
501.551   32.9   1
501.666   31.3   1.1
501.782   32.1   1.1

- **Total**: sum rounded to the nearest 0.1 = 42.2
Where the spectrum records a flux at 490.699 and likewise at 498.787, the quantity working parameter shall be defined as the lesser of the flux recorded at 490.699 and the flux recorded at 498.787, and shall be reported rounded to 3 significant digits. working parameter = 33.7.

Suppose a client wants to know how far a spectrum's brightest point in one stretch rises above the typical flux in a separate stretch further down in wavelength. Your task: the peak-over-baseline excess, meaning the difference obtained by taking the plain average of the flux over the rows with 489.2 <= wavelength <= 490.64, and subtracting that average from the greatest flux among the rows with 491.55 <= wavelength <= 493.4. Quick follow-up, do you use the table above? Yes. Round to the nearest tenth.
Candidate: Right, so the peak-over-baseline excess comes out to 3.2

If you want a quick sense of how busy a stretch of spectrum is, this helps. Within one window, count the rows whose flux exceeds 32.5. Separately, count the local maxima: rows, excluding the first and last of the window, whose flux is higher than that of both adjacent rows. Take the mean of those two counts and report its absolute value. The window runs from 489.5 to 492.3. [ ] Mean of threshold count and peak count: 12.0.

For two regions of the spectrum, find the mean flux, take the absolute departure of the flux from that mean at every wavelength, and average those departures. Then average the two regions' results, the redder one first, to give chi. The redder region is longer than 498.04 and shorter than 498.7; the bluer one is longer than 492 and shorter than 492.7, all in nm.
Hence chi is 1.99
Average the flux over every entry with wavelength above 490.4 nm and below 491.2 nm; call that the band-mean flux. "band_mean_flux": 33.1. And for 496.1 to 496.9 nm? 33.6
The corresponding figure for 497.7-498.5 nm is 31.9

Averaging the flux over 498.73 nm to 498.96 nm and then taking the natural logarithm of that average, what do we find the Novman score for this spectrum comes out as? 3.53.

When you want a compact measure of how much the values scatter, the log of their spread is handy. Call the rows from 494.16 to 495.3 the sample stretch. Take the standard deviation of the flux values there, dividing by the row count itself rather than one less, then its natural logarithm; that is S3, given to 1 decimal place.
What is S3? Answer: -0.1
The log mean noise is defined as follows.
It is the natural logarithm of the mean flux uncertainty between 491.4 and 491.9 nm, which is 0.095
